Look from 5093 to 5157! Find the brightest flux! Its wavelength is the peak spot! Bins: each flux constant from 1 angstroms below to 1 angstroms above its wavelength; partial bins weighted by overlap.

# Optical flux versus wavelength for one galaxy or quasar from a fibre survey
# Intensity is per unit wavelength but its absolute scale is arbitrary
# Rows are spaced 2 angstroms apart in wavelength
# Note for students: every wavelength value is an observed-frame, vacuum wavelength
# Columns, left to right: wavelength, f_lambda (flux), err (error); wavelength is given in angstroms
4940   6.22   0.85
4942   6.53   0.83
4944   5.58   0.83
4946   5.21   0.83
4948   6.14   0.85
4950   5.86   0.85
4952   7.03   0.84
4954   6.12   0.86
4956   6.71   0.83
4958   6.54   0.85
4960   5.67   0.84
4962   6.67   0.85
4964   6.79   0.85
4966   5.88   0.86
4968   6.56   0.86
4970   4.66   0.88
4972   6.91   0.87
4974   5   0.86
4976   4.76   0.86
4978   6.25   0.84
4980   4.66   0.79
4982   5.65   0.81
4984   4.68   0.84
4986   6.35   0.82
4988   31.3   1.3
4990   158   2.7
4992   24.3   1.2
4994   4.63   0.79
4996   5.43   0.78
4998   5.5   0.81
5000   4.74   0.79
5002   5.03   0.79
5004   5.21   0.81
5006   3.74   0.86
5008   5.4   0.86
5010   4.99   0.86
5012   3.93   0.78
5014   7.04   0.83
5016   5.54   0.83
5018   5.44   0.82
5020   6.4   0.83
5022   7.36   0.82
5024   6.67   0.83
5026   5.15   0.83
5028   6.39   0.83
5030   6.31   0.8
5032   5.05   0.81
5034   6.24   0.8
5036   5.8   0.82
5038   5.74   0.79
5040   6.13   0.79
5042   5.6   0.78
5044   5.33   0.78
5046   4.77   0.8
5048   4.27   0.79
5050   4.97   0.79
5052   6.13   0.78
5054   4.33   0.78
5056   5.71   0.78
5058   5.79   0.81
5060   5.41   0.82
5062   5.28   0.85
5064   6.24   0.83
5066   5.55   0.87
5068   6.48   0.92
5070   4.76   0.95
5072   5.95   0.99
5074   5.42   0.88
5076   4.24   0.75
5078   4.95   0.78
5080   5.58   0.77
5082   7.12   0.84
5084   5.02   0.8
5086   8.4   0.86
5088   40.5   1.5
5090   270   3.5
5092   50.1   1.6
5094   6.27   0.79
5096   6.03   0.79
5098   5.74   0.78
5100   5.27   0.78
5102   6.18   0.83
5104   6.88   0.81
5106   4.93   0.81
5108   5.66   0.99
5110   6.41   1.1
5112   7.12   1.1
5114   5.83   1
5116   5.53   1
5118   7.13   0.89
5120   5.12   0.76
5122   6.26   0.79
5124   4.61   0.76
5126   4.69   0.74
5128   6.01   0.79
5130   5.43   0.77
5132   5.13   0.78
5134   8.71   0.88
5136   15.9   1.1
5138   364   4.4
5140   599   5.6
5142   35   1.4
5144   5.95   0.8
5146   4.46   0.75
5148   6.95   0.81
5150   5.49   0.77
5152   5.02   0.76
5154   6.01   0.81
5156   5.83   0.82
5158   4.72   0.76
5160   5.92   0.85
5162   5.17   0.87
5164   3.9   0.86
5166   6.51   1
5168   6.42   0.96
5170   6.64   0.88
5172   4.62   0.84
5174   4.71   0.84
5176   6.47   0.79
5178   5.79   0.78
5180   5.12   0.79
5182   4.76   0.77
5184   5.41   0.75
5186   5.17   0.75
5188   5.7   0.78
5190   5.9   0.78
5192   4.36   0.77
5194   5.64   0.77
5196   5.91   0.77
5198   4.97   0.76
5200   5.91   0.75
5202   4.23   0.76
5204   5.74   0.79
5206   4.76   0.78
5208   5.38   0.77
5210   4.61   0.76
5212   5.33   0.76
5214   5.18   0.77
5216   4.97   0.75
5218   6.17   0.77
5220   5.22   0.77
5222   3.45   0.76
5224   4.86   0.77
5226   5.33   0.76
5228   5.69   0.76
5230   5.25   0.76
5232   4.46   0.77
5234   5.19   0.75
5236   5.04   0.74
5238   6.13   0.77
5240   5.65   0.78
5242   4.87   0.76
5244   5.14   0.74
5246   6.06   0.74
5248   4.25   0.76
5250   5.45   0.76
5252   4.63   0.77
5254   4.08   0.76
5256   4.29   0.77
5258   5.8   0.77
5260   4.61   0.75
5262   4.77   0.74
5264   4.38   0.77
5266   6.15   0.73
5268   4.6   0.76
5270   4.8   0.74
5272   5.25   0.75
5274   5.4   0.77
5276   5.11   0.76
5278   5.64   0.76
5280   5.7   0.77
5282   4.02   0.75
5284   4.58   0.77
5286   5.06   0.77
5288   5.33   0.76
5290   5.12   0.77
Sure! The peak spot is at 5140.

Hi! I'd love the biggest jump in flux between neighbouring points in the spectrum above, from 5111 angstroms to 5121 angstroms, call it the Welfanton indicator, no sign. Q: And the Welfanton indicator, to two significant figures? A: 2.0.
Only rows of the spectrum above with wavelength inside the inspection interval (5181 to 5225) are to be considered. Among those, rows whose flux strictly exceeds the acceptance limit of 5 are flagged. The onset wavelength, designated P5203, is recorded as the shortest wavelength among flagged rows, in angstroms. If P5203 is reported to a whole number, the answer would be 5184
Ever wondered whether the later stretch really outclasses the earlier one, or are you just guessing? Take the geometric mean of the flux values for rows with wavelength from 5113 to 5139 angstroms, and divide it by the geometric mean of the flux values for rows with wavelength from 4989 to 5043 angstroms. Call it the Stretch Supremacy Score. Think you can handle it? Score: 1.30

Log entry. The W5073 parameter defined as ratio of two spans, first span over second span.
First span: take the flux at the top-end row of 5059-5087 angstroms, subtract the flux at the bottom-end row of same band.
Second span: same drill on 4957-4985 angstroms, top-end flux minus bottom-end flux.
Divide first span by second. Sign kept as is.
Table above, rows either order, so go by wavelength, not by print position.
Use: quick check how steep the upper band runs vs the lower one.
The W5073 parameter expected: -2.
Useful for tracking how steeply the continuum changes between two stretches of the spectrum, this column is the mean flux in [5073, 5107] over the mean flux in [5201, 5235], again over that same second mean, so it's 1.0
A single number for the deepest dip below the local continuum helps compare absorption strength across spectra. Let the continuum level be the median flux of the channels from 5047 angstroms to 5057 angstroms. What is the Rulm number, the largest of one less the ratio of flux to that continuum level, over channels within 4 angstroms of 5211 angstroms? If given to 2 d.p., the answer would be 0.07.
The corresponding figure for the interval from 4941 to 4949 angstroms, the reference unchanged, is -0.05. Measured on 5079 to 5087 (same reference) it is -0.01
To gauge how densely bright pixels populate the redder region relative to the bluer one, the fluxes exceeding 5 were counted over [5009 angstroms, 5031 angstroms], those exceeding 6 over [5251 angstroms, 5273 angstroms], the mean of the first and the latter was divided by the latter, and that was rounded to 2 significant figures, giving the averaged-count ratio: 5.0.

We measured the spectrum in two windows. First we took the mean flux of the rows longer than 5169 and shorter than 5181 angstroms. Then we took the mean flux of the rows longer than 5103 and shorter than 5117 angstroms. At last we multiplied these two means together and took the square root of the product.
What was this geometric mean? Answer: 5.8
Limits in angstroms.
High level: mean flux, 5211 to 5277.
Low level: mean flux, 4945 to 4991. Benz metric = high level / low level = 0.4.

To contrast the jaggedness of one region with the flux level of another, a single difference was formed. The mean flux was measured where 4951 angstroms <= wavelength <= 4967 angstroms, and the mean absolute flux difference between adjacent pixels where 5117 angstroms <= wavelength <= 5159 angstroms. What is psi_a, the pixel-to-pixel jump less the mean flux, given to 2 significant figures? 54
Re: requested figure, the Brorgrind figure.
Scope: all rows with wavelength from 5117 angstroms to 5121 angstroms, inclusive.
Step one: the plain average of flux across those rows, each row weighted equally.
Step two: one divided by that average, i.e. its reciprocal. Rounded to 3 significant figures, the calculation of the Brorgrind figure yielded 0.163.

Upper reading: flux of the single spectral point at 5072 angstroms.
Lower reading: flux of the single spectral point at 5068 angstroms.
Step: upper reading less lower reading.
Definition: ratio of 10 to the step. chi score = -19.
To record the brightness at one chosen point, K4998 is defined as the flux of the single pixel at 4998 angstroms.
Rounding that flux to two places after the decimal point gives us 5.50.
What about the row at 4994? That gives 4.63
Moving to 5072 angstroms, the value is 5.95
